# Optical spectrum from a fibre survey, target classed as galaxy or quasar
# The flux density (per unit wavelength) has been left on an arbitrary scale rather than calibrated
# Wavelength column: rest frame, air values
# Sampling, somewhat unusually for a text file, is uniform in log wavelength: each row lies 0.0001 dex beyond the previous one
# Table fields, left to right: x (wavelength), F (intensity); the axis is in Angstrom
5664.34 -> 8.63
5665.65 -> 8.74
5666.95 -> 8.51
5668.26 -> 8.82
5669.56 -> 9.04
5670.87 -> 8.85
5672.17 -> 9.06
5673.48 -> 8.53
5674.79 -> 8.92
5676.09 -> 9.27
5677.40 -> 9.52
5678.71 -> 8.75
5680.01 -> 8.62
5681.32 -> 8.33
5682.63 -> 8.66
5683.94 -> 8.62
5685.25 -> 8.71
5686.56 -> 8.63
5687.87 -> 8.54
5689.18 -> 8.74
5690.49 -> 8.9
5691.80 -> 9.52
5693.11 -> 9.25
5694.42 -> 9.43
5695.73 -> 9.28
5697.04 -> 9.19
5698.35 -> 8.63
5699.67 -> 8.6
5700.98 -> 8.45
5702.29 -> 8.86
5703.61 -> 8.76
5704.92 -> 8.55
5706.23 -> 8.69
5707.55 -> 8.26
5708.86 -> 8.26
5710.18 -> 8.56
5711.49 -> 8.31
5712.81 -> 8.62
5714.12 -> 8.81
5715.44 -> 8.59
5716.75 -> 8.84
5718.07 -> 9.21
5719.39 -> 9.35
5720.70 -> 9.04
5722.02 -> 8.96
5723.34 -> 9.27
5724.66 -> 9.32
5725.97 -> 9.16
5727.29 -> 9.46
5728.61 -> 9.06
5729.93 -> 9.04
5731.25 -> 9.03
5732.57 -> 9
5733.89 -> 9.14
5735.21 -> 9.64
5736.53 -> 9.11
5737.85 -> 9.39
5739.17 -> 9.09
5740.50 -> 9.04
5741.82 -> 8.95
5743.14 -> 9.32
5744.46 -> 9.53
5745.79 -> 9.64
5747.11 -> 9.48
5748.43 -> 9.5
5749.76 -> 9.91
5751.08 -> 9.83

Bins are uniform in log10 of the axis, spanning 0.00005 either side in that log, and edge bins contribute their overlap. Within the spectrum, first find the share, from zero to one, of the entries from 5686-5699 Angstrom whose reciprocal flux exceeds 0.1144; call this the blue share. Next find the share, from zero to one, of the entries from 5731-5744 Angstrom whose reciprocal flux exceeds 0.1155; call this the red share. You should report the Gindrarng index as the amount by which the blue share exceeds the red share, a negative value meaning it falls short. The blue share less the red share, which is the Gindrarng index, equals 0.40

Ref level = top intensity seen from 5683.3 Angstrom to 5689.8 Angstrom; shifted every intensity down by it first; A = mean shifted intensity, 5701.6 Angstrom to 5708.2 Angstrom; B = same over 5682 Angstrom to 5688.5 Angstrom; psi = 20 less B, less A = 20.2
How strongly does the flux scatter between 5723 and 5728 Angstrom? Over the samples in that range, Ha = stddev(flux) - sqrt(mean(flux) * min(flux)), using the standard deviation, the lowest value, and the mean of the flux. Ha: -9.1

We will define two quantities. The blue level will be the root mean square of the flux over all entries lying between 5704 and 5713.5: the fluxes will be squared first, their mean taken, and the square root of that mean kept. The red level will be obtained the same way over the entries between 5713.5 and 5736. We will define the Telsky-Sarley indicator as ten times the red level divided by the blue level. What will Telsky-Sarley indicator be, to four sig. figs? 10.77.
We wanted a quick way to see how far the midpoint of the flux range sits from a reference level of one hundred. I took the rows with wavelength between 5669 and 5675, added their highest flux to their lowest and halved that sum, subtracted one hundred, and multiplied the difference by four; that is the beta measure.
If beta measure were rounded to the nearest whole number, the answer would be -365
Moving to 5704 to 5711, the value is -366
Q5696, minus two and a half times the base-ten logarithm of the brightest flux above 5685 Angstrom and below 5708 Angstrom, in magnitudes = -2.45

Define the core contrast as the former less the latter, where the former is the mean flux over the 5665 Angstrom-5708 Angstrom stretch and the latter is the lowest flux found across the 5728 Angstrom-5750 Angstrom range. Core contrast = -0.12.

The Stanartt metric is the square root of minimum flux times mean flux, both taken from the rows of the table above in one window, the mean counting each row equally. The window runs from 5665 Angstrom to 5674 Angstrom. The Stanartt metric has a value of 8.65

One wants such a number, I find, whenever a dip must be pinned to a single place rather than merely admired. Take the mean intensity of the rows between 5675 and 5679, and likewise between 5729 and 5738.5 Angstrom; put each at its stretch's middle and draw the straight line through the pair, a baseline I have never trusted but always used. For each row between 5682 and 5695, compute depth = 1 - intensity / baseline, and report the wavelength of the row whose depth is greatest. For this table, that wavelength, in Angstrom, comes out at 5687.87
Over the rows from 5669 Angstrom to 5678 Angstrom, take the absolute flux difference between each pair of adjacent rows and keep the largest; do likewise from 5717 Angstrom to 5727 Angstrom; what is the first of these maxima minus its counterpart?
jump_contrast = 0.22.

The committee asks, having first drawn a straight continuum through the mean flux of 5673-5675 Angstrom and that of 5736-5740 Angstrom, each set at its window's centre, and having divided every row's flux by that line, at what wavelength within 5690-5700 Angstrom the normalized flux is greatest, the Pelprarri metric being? 5691.80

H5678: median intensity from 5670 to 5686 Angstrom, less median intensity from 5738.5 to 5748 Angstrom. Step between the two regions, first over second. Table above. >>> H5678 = -0.59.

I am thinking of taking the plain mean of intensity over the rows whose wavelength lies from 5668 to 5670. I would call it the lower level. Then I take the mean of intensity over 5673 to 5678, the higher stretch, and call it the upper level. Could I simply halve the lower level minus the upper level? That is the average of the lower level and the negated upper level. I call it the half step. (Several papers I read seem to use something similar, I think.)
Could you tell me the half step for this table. -0.06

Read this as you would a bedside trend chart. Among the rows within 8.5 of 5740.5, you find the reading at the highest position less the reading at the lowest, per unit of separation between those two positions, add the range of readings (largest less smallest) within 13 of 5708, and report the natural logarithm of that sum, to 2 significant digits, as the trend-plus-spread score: 0.11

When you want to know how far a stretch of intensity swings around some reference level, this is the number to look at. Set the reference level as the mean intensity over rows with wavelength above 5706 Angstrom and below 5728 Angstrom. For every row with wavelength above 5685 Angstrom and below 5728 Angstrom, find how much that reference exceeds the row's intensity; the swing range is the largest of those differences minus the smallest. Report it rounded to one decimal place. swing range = 1.3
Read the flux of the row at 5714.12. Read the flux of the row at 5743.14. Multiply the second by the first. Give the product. 82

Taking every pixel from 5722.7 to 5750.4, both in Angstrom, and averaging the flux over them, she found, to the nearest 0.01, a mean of 9.29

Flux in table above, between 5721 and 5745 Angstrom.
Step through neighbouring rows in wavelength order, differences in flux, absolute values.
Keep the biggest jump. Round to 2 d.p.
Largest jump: 0.53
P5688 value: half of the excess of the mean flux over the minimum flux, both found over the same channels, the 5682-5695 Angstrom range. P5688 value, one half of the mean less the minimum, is 0.18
